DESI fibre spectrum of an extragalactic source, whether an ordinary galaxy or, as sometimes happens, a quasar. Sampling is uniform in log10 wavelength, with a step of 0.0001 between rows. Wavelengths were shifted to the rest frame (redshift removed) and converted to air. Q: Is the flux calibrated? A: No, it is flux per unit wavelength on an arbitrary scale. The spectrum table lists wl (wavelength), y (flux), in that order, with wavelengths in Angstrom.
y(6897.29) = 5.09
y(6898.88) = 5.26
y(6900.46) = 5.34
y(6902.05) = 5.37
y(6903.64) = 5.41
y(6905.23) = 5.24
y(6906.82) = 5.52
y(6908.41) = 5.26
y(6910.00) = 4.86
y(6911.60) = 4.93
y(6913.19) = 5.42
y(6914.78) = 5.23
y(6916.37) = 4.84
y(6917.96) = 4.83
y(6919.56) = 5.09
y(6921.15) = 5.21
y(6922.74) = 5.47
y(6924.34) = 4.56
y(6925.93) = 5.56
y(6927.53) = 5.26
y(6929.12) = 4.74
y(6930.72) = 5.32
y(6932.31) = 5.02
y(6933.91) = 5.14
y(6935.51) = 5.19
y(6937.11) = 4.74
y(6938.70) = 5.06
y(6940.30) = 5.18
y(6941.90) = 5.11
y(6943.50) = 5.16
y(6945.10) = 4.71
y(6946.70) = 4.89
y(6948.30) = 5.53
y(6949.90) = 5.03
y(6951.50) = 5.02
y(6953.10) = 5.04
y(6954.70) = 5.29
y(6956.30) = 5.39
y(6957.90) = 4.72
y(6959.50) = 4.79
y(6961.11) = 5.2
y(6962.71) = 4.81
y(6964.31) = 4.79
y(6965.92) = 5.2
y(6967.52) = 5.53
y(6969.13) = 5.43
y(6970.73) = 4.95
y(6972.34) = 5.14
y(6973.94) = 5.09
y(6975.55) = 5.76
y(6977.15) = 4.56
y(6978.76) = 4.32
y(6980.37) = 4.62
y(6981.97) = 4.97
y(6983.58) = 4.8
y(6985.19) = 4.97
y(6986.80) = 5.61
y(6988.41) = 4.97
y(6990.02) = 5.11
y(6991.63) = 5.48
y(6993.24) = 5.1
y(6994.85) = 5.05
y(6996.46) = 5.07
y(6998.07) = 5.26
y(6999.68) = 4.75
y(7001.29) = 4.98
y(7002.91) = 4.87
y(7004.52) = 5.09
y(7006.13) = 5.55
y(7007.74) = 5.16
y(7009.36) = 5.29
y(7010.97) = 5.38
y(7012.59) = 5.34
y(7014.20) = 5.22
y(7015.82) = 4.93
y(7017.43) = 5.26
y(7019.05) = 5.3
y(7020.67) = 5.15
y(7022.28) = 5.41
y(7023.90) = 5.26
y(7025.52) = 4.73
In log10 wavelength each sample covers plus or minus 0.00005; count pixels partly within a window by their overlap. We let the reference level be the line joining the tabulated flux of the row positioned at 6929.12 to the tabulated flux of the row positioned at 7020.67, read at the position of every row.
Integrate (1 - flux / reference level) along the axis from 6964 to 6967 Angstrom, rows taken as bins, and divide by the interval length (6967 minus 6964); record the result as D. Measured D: -0.04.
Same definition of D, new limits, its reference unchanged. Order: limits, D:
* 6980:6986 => 0.03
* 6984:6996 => -0.03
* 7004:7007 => -0.05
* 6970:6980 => 0.00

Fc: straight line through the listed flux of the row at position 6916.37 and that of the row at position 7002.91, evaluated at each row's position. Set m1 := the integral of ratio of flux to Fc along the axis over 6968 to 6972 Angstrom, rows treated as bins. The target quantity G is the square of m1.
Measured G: 18.4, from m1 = 4.28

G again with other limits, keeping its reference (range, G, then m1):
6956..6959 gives 9.5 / 3.08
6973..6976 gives 11.0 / 3.32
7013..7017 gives 17.7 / 4.21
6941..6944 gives 10.1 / 3.17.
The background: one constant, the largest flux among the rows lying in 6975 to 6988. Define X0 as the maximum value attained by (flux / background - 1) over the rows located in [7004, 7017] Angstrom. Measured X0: -0.036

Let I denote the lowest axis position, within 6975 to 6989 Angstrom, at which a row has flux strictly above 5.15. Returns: 6975.55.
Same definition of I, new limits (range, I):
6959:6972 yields 6961.11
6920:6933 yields 6921.15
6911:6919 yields 6913.19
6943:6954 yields 6943.50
